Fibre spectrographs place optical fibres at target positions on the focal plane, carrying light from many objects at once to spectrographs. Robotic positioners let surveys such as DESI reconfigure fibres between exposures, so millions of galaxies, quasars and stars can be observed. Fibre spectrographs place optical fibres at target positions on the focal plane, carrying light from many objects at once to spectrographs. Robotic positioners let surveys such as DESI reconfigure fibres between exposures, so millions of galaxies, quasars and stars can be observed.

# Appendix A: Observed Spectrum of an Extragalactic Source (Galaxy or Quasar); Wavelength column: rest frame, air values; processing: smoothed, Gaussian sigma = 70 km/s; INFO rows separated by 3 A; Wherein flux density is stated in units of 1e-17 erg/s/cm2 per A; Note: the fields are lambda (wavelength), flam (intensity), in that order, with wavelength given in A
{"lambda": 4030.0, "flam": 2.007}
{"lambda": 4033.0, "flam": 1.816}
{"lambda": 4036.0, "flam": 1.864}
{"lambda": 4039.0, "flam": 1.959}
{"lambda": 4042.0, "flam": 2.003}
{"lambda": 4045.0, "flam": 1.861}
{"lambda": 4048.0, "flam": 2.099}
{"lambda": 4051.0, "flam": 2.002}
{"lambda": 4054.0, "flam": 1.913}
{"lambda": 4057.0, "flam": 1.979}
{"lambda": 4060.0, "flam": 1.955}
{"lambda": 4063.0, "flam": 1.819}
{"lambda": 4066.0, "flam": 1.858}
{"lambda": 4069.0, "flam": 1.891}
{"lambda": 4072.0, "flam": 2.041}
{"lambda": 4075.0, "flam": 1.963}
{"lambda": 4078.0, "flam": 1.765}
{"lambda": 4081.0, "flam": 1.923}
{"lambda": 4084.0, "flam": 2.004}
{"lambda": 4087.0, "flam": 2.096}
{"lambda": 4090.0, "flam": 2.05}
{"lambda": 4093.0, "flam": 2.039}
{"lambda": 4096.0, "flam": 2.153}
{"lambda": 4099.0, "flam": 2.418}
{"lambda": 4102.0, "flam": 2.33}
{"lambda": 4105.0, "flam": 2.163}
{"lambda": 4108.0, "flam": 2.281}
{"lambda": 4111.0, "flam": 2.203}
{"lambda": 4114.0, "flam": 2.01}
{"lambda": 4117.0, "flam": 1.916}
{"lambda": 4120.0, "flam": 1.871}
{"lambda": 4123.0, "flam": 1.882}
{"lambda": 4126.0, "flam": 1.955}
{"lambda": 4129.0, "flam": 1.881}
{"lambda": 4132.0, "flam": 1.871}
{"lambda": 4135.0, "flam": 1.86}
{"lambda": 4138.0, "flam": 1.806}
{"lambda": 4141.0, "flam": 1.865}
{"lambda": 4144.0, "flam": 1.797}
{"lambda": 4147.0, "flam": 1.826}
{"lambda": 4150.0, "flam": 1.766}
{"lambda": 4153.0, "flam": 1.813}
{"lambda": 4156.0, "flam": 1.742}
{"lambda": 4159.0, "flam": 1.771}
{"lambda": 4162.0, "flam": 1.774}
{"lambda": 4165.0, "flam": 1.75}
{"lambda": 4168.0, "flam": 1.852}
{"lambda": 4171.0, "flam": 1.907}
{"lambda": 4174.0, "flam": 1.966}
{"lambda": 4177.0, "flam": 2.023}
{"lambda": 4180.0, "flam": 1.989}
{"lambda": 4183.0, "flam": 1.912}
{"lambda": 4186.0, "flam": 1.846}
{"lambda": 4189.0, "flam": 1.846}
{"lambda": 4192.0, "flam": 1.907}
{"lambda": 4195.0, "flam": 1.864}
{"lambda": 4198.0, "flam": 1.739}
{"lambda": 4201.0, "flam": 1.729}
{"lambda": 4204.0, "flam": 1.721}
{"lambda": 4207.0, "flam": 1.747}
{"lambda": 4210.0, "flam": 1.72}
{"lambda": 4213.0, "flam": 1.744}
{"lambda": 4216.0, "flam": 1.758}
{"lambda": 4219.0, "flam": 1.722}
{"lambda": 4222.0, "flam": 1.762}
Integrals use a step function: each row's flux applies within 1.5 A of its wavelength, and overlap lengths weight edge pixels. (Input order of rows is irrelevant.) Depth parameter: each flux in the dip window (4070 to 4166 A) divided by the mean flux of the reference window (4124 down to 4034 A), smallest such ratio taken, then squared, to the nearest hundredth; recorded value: 0.75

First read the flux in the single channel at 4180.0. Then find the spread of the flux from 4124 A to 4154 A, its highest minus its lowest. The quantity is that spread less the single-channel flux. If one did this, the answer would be -1.80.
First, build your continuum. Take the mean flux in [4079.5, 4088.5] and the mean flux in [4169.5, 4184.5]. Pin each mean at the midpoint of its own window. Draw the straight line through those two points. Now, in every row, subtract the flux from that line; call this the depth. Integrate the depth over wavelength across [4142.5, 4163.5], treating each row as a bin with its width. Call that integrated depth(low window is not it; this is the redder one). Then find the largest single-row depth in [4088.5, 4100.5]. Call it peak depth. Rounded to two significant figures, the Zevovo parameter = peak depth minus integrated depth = -4.0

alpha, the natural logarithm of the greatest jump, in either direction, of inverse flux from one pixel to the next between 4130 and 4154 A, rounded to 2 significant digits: -3.9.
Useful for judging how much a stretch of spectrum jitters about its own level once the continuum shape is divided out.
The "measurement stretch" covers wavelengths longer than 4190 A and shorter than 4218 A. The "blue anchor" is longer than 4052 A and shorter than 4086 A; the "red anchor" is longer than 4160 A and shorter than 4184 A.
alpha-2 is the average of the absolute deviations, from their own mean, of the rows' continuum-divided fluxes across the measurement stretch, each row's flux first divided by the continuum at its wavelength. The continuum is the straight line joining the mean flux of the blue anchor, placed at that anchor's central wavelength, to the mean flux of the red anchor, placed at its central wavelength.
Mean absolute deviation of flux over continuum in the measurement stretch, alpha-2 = 0.027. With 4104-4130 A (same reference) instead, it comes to 0.068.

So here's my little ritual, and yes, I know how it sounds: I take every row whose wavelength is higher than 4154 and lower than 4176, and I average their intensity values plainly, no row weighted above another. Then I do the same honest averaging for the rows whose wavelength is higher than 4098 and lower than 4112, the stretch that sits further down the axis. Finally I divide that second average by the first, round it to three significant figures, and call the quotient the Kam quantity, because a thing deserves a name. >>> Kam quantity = 1.25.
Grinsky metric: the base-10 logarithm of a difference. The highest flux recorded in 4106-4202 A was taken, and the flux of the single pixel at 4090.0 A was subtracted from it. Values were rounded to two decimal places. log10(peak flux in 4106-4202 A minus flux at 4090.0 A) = -0.64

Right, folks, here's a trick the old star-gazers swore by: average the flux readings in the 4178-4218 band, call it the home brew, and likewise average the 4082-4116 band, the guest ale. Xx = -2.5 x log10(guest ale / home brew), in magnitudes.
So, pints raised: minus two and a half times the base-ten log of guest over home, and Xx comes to -0.19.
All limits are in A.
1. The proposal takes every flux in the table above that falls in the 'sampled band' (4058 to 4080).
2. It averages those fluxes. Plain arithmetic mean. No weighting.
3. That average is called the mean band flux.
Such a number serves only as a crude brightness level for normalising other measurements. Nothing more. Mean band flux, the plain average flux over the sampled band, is 1.90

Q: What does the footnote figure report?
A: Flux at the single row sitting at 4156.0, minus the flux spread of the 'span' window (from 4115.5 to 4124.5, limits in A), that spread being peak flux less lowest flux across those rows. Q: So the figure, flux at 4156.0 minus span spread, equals 1.70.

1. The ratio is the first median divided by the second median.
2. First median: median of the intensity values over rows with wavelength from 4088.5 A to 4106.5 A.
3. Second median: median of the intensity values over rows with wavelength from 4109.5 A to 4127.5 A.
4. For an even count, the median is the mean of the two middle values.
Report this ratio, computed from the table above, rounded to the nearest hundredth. 1.11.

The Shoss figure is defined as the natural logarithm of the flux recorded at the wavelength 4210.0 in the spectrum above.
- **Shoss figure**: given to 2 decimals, 0.54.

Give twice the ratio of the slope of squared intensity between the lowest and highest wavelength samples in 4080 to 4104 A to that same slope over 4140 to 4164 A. -10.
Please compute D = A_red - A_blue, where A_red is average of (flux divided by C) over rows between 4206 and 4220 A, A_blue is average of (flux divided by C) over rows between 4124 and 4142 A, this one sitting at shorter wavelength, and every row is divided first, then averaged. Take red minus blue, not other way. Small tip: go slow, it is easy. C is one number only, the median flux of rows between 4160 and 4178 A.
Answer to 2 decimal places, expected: -0.07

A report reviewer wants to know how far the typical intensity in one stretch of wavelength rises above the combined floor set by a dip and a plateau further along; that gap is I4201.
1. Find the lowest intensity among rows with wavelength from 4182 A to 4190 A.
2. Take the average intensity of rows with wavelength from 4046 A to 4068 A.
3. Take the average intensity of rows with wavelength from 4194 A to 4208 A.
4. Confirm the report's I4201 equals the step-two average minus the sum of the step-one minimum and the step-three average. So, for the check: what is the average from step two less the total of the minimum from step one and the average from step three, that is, -1.66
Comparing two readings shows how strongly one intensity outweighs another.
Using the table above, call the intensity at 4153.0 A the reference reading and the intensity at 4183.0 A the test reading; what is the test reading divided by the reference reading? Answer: 1.05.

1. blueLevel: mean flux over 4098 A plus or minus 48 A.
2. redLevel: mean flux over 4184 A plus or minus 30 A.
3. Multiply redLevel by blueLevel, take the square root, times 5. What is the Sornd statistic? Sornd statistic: 9.53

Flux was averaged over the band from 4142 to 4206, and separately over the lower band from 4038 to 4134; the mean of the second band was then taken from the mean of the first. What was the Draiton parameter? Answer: -0.17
